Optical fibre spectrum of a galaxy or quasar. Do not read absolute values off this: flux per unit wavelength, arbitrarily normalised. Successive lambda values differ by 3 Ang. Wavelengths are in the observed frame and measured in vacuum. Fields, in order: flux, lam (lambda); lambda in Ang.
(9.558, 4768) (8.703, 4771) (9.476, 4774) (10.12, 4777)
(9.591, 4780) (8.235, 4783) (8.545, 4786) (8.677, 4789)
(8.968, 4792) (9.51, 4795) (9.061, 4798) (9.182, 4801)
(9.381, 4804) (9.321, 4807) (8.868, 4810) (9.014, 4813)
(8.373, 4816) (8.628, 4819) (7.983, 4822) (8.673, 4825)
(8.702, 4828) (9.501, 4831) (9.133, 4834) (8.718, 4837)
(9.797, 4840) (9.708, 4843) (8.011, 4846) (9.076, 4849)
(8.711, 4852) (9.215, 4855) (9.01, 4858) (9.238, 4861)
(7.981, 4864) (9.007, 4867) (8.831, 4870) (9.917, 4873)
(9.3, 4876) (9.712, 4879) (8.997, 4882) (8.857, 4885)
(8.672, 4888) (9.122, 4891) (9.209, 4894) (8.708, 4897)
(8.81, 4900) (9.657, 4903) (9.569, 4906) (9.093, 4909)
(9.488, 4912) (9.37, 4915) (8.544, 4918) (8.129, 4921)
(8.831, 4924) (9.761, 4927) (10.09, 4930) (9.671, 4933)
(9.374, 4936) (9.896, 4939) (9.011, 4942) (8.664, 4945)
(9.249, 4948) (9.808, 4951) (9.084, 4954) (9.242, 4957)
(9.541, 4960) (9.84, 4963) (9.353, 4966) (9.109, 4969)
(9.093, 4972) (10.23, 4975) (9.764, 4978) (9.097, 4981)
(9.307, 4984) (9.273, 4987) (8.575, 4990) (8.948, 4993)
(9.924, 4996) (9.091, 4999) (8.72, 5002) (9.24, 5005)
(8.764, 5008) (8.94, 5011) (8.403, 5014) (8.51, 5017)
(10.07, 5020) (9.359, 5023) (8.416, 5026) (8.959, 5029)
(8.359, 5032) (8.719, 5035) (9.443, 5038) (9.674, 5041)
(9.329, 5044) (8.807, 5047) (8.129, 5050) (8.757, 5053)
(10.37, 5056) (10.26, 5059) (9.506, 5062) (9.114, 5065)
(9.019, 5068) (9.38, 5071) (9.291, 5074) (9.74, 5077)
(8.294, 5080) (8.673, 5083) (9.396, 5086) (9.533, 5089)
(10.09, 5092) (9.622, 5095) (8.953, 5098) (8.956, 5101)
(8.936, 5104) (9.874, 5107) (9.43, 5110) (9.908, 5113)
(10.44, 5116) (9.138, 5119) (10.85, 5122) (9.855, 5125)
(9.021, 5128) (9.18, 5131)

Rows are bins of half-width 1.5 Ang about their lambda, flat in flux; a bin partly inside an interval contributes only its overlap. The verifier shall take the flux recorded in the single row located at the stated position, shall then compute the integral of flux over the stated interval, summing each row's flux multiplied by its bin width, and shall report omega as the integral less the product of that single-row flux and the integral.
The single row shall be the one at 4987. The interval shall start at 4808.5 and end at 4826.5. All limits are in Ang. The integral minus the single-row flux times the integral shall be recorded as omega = -1279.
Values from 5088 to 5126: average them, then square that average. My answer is 93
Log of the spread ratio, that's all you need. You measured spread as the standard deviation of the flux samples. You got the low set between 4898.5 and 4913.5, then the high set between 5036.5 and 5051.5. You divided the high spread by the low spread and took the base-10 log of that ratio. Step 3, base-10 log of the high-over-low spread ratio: 0.24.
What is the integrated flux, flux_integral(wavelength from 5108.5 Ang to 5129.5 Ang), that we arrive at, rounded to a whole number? 206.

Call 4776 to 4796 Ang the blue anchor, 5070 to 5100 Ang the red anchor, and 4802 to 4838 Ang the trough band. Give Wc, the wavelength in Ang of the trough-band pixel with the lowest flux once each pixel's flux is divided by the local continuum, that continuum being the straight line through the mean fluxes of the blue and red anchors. 4822 Ang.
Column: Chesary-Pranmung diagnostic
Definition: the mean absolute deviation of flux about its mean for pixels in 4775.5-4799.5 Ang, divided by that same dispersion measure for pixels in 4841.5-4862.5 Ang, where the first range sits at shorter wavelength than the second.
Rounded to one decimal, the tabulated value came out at 1.3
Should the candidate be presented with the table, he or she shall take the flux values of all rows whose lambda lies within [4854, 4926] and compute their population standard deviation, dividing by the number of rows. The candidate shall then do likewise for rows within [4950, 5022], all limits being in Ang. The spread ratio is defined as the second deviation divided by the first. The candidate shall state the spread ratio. 1.07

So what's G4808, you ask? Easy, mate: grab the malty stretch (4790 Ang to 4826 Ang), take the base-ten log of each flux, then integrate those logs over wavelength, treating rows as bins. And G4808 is 34.2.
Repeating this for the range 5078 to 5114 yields 34.8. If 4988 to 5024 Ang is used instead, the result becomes 34.4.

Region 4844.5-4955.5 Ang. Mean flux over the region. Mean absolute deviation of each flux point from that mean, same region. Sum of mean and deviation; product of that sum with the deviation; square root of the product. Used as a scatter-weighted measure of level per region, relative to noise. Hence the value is 1.95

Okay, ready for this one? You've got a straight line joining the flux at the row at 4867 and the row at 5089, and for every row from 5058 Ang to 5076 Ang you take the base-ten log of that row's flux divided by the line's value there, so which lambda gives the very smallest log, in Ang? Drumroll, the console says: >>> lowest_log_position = 5068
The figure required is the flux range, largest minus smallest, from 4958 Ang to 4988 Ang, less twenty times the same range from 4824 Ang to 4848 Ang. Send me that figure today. -35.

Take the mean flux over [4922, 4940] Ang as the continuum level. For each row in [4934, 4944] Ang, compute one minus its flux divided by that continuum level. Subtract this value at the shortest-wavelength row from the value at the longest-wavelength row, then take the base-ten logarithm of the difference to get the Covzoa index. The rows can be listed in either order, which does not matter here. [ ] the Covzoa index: -1.4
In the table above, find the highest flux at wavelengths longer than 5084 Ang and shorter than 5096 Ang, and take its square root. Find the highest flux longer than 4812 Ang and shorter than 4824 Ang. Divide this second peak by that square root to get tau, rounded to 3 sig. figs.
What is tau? 2.84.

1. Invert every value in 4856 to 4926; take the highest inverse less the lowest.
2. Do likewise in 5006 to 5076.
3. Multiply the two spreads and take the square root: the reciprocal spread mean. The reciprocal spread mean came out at 0.0255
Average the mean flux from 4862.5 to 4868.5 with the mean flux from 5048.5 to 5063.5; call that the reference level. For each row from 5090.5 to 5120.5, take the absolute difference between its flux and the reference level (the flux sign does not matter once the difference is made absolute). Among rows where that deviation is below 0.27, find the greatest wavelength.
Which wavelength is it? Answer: 5119 Ang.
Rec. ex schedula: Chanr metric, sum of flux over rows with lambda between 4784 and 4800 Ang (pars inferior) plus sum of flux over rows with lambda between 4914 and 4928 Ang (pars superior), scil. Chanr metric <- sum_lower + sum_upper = 89.4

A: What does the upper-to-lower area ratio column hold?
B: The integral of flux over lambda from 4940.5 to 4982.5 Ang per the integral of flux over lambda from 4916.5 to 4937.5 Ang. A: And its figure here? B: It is 2.0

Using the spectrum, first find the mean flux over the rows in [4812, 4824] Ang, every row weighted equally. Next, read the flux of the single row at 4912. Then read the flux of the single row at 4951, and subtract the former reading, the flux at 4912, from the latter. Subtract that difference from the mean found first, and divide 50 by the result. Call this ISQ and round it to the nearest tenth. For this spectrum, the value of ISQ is 6.1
